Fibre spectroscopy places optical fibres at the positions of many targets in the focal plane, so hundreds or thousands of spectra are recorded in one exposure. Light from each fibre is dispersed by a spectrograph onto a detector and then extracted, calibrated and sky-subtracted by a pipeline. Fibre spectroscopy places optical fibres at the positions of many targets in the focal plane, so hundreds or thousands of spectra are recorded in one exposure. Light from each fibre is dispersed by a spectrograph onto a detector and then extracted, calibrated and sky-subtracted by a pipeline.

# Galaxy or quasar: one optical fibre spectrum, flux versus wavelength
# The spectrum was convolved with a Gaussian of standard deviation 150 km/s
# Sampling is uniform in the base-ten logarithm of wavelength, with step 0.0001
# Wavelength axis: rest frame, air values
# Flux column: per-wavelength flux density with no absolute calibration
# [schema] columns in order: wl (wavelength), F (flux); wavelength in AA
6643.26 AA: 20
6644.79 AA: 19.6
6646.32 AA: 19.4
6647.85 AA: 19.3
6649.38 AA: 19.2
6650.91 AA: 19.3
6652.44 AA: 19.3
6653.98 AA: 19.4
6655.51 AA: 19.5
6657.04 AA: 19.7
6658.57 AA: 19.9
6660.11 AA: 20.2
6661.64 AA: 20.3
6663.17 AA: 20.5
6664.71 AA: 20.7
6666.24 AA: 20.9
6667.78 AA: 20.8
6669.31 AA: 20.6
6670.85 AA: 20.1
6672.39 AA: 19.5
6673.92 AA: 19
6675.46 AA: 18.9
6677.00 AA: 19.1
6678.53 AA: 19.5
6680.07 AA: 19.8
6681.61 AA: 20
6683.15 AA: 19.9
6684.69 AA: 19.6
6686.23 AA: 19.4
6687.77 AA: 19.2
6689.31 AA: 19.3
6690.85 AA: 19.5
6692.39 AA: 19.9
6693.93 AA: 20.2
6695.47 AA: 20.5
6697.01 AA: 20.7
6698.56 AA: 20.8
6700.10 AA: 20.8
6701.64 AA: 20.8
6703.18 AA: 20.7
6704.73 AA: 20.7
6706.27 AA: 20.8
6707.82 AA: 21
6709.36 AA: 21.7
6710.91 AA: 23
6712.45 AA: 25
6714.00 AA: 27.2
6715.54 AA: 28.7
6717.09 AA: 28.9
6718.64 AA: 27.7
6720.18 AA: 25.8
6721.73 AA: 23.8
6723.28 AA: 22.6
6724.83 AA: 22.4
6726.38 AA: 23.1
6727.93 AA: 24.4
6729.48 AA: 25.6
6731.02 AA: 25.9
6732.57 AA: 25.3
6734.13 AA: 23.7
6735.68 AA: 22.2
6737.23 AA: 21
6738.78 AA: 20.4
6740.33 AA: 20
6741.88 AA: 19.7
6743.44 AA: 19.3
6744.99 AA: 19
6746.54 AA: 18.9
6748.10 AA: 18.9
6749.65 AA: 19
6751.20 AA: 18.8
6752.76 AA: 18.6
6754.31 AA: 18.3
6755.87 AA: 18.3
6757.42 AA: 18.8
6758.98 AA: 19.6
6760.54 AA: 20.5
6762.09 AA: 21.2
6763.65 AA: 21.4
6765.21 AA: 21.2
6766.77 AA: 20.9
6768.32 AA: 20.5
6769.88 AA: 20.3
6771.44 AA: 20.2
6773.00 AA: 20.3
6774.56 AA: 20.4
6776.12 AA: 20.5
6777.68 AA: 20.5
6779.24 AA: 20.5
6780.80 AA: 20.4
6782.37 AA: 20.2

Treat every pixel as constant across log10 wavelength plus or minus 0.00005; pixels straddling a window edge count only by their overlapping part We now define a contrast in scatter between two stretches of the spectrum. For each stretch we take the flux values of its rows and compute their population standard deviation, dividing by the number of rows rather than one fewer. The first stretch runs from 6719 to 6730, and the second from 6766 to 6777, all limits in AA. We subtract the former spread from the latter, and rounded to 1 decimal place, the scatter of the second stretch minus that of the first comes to -1.1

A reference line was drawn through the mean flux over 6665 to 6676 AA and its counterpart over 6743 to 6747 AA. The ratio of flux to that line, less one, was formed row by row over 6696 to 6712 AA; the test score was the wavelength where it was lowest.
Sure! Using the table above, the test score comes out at 6697.01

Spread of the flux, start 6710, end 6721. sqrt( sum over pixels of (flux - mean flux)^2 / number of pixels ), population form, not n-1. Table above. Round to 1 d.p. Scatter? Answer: 2.0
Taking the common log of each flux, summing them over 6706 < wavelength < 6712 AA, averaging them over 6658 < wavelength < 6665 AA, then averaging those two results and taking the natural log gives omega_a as 1.20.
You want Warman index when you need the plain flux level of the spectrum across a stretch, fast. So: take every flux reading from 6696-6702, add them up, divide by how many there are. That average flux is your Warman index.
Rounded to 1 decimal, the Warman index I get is 20.8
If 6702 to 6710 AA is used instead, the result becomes 21.0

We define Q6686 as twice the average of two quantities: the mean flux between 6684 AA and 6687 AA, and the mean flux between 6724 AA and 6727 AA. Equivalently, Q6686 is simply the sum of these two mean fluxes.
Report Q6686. 42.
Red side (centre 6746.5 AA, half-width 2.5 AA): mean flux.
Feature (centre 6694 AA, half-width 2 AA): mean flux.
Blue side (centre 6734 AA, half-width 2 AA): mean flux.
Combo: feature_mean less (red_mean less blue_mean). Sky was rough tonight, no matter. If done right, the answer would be 25.0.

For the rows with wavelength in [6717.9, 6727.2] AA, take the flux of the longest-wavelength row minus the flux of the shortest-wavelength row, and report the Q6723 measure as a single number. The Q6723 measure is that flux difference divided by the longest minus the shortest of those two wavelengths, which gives -0.59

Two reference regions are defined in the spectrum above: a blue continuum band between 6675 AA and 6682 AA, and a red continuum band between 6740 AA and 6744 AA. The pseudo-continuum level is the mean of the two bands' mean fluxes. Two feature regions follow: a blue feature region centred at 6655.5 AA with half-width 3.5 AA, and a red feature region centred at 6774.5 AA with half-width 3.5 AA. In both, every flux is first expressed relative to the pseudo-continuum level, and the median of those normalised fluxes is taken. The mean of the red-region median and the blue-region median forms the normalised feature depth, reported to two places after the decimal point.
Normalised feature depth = 1.02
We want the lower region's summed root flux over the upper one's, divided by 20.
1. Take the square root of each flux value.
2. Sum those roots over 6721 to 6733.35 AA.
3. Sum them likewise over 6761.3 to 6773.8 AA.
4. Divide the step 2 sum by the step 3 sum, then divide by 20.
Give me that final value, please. 0.054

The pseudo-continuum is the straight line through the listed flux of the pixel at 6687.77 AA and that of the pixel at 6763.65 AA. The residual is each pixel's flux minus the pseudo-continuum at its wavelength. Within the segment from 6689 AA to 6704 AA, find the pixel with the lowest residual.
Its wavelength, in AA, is 6689.31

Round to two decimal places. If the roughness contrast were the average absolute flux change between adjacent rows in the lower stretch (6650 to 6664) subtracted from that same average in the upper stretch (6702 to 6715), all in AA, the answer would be 0.78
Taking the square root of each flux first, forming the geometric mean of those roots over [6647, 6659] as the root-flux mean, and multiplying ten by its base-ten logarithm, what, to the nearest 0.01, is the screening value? 6.44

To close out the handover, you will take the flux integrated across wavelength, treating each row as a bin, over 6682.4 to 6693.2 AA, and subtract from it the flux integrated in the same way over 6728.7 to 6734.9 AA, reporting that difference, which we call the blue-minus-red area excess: 55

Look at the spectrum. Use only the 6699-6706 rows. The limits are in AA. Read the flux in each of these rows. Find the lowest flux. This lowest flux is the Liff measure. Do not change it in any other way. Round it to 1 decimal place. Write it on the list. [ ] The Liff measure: 20.7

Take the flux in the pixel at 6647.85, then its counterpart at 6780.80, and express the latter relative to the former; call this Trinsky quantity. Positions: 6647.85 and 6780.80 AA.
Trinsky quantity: 1.06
